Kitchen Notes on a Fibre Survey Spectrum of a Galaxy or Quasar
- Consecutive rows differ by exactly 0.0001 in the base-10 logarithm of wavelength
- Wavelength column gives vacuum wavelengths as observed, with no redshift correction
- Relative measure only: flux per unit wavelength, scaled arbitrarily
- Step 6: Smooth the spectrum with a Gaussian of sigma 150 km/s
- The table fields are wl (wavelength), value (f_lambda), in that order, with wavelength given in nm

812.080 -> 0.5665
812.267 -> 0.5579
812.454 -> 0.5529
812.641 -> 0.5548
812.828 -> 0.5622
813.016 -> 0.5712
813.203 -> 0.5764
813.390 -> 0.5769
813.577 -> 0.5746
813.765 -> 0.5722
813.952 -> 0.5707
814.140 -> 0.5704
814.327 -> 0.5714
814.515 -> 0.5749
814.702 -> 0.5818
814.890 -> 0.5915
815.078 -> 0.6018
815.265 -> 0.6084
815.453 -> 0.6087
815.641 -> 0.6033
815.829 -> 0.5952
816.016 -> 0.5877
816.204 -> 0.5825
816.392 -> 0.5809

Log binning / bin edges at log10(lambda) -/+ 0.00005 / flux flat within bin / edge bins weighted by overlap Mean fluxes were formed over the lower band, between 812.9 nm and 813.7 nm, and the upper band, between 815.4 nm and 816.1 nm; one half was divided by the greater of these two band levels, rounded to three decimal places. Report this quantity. 0.835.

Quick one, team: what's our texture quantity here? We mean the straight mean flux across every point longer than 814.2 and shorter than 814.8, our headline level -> 0.576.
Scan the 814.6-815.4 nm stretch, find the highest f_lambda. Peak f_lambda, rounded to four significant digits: 0.6084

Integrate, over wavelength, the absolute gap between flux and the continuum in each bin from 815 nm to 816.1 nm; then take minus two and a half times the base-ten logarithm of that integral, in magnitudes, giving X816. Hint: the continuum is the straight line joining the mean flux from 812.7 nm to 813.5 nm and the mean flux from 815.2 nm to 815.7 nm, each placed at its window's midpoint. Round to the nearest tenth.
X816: 4.9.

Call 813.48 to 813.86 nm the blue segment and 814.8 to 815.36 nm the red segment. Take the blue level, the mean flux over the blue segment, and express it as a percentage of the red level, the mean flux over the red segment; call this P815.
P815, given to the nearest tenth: 95.5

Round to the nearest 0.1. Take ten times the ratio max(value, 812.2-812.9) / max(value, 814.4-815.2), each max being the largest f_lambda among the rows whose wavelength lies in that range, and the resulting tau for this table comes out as 9.3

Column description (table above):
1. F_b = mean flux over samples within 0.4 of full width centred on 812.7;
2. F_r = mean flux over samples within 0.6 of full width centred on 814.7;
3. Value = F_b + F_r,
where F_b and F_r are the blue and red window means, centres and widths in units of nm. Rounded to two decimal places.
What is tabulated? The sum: 1.14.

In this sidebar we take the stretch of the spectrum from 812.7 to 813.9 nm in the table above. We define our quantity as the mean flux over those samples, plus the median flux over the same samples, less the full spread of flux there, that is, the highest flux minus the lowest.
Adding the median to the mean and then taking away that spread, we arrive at 1.13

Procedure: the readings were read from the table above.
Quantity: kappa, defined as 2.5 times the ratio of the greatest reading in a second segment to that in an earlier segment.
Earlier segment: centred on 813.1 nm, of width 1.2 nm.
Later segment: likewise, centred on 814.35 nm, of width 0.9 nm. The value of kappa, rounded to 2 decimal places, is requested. 2.52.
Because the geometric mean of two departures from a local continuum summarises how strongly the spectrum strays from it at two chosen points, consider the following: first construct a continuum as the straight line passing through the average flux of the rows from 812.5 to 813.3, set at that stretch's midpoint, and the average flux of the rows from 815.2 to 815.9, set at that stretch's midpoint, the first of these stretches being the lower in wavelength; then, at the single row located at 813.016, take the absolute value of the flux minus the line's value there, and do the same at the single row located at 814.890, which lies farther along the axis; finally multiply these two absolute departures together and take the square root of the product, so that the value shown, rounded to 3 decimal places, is 0.003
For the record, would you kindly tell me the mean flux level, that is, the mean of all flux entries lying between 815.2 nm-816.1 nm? 0.601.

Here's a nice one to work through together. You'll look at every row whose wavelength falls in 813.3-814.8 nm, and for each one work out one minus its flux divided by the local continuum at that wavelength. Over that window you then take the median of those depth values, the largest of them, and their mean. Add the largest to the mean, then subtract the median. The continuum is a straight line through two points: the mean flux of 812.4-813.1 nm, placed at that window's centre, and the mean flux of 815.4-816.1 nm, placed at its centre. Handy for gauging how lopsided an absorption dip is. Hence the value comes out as 0.013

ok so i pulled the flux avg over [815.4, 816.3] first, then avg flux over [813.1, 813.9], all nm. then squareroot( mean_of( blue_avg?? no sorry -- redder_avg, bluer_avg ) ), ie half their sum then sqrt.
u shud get 0.765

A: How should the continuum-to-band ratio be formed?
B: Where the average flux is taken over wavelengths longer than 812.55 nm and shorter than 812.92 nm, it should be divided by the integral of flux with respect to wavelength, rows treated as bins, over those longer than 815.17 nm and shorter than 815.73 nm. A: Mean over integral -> 1.6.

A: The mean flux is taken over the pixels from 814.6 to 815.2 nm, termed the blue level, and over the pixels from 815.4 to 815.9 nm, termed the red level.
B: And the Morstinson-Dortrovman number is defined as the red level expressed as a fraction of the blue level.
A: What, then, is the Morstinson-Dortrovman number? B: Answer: 1.02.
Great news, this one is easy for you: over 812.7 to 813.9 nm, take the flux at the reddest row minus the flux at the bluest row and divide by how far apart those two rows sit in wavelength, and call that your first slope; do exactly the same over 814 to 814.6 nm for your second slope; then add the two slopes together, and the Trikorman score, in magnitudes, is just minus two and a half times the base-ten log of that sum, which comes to 4.1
